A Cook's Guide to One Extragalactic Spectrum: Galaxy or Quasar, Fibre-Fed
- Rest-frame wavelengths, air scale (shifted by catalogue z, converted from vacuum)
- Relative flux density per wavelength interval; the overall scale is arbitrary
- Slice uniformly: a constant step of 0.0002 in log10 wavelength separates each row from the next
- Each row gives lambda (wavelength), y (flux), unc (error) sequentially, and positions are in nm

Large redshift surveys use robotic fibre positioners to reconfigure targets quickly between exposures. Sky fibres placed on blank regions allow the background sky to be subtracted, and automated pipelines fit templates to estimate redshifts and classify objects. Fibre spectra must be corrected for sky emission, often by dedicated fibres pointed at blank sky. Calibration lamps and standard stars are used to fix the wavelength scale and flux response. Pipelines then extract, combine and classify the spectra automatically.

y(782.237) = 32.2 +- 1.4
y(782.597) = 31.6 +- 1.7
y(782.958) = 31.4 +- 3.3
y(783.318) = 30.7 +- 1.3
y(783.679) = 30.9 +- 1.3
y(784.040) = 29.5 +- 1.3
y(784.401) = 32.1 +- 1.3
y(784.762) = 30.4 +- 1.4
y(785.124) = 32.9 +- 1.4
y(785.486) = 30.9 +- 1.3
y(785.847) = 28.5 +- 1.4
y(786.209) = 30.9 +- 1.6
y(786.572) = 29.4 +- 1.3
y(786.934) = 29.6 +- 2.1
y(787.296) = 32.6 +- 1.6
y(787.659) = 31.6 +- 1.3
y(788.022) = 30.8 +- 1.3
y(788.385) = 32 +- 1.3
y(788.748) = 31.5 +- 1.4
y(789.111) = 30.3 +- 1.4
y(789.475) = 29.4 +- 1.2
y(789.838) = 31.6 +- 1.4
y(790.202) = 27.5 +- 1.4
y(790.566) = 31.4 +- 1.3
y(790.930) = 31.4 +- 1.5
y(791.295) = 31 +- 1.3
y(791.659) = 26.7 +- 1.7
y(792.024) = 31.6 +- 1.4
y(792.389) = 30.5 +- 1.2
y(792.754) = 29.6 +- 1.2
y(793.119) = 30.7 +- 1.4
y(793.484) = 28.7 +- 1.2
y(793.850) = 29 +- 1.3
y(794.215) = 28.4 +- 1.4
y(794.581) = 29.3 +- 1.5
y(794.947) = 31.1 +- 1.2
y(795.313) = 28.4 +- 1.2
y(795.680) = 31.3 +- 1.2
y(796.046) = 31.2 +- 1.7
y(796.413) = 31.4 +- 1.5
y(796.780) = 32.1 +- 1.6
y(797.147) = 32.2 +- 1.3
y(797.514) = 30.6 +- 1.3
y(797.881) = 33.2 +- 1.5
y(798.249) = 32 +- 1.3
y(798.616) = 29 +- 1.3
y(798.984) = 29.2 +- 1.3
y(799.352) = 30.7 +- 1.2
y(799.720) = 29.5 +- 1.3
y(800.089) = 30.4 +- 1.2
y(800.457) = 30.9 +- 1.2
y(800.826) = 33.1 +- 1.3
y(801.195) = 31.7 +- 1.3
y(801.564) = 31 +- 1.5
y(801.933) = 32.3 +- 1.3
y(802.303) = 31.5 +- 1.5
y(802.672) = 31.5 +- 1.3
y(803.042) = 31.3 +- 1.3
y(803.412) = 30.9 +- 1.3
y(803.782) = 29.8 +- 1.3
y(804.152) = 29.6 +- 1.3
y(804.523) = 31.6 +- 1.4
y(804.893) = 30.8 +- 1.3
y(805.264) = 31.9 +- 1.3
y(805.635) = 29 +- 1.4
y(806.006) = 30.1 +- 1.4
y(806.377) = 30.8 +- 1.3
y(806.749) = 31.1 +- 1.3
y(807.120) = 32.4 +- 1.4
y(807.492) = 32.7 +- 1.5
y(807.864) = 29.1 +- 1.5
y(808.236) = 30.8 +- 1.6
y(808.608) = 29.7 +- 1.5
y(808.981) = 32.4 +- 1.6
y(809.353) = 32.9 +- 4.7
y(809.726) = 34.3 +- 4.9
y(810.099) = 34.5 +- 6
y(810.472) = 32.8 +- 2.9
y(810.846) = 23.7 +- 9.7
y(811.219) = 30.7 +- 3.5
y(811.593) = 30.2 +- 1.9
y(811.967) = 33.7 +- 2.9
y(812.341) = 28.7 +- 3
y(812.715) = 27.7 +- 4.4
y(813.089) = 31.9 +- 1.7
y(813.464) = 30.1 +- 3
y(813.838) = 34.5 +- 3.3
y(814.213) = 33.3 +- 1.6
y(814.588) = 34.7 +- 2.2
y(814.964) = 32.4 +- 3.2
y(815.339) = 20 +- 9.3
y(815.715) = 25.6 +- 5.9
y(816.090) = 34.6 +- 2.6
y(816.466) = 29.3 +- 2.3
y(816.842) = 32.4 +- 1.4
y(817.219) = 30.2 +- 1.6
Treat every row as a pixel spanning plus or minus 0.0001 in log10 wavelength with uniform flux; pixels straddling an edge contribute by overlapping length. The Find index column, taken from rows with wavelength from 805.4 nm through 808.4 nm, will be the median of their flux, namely 30.8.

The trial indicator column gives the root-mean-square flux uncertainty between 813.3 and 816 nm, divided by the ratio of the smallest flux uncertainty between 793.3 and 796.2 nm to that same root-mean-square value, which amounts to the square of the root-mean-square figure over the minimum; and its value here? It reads 19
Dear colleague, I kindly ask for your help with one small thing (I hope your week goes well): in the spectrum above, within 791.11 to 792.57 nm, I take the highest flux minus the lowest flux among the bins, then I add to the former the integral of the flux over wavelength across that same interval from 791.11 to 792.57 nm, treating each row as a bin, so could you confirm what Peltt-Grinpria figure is 48.6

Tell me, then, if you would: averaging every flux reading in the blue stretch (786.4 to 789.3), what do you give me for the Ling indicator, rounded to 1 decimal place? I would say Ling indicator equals 31.0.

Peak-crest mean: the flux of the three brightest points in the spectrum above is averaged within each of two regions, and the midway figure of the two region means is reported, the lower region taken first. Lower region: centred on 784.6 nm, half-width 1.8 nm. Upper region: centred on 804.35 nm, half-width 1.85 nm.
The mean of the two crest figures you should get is 31.9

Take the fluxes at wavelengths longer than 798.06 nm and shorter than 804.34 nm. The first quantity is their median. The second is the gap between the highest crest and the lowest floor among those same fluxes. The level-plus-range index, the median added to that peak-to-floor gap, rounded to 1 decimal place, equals 35.0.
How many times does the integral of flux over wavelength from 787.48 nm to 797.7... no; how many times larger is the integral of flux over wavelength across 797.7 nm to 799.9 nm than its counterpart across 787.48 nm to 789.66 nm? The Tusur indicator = 1.00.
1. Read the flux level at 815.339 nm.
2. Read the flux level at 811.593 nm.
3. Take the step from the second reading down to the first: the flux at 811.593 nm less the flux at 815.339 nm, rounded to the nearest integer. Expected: 10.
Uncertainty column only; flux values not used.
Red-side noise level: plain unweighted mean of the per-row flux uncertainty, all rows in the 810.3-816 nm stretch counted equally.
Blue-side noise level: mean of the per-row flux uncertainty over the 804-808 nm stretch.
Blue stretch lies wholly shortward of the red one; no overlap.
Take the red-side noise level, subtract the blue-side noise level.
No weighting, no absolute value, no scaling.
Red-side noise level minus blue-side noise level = 2.5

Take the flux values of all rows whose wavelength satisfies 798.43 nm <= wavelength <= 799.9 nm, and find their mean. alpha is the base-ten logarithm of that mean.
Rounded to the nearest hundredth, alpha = 1.47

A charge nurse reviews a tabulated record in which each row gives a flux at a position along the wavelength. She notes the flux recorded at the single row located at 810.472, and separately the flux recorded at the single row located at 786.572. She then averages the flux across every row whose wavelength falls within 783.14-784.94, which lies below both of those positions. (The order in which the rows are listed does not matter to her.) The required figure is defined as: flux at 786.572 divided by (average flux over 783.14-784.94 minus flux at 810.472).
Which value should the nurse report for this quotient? -14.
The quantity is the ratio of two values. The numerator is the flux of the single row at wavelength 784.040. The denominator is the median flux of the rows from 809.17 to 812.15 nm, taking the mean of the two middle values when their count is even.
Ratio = 0.898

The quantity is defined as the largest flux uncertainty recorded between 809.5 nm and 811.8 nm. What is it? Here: 9.70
